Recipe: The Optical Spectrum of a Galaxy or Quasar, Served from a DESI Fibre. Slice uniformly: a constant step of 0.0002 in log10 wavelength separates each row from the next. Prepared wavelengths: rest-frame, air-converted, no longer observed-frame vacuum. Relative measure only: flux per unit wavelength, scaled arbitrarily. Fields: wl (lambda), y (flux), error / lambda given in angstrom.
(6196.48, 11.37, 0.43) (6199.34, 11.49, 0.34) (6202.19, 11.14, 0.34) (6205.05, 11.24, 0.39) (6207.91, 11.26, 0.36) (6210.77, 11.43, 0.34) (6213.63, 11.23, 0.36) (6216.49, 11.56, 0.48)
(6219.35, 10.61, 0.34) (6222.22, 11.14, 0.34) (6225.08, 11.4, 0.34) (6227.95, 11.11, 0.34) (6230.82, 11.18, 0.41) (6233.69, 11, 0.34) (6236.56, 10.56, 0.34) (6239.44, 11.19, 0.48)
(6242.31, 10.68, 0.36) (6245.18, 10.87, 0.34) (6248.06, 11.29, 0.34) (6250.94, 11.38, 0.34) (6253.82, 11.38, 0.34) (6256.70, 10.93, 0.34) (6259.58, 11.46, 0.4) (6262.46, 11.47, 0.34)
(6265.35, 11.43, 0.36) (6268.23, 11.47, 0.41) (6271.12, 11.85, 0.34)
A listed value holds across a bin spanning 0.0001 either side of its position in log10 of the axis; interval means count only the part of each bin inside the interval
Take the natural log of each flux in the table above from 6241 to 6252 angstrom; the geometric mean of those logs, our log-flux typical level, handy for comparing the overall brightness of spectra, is 2.40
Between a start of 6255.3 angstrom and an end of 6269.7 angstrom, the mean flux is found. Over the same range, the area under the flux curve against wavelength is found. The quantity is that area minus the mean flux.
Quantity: 152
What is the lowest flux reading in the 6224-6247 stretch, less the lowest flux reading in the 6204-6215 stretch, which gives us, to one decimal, -0.7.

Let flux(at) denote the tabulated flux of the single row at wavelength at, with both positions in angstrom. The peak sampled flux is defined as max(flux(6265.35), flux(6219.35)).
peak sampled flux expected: 11.4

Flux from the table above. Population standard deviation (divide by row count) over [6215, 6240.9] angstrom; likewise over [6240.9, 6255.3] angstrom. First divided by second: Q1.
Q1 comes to 1.06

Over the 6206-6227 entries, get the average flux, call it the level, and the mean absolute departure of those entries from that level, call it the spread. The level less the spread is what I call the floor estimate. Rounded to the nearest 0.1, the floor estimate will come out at 11.0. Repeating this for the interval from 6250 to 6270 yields 11.2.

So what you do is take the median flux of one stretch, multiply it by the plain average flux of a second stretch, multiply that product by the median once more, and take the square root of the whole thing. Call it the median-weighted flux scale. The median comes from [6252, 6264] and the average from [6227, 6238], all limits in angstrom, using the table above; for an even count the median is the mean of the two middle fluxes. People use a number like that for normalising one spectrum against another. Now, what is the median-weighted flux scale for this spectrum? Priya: 37.8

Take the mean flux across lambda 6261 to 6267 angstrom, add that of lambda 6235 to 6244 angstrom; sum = 22.3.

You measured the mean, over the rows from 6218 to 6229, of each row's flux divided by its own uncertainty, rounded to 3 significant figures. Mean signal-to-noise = 32.5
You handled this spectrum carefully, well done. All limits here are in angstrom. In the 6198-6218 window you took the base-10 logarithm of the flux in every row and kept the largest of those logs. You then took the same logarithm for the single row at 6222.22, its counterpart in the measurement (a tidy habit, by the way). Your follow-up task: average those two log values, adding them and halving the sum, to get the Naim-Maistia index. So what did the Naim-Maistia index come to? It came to 1.05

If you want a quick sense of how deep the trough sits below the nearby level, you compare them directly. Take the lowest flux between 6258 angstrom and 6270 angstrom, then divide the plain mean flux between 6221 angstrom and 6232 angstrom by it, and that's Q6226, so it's 0.98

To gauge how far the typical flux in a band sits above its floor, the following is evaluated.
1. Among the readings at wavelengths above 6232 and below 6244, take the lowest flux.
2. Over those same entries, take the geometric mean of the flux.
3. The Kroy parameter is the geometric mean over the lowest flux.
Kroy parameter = 1.03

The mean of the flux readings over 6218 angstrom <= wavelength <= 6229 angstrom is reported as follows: 11.1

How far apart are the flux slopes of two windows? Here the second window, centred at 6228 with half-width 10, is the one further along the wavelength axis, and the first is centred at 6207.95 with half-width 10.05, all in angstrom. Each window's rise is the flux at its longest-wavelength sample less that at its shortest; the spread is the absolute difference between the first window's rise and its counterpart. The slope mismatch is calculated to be 0.12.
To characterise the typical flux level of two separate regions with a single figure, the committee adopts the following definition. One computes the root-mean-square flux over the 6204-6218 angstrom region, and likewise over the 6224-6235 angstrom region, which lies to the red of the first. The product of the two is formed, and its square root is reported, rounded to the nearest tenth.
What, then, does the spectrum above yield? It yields 11.3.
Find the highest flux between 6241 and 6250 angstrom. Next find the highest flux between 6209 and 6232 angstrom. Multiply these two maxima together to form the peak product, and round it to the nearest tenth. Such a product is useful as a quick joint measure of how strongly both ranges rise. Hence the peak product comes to 130.5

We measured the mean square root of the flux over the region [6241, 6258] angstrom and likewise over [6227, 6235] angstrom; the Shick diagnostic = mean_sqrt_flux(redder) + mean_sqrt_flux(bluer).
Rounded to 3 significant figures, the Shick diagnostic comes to 6.66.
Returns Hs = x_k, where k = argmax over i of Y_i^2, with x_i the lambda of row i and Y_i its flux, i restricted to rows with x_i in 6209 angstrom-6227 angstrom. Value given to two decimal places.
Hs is 6216.49 angstrom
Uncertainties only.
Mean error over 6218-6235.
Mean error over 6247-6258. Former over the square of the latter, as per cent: 304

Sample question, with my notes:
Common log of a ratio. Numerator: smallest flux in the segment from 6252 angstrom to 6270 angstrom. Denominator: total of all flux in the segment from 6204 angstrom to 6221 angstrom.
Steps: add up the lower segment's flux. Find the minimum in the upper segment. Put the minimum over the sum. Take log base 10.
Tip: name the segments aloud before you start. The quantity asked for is -0.790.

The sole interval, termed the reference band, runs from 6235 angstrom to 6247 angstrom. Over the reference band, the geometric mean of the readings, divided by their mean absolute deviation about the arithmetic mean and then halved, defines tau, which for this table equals 26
